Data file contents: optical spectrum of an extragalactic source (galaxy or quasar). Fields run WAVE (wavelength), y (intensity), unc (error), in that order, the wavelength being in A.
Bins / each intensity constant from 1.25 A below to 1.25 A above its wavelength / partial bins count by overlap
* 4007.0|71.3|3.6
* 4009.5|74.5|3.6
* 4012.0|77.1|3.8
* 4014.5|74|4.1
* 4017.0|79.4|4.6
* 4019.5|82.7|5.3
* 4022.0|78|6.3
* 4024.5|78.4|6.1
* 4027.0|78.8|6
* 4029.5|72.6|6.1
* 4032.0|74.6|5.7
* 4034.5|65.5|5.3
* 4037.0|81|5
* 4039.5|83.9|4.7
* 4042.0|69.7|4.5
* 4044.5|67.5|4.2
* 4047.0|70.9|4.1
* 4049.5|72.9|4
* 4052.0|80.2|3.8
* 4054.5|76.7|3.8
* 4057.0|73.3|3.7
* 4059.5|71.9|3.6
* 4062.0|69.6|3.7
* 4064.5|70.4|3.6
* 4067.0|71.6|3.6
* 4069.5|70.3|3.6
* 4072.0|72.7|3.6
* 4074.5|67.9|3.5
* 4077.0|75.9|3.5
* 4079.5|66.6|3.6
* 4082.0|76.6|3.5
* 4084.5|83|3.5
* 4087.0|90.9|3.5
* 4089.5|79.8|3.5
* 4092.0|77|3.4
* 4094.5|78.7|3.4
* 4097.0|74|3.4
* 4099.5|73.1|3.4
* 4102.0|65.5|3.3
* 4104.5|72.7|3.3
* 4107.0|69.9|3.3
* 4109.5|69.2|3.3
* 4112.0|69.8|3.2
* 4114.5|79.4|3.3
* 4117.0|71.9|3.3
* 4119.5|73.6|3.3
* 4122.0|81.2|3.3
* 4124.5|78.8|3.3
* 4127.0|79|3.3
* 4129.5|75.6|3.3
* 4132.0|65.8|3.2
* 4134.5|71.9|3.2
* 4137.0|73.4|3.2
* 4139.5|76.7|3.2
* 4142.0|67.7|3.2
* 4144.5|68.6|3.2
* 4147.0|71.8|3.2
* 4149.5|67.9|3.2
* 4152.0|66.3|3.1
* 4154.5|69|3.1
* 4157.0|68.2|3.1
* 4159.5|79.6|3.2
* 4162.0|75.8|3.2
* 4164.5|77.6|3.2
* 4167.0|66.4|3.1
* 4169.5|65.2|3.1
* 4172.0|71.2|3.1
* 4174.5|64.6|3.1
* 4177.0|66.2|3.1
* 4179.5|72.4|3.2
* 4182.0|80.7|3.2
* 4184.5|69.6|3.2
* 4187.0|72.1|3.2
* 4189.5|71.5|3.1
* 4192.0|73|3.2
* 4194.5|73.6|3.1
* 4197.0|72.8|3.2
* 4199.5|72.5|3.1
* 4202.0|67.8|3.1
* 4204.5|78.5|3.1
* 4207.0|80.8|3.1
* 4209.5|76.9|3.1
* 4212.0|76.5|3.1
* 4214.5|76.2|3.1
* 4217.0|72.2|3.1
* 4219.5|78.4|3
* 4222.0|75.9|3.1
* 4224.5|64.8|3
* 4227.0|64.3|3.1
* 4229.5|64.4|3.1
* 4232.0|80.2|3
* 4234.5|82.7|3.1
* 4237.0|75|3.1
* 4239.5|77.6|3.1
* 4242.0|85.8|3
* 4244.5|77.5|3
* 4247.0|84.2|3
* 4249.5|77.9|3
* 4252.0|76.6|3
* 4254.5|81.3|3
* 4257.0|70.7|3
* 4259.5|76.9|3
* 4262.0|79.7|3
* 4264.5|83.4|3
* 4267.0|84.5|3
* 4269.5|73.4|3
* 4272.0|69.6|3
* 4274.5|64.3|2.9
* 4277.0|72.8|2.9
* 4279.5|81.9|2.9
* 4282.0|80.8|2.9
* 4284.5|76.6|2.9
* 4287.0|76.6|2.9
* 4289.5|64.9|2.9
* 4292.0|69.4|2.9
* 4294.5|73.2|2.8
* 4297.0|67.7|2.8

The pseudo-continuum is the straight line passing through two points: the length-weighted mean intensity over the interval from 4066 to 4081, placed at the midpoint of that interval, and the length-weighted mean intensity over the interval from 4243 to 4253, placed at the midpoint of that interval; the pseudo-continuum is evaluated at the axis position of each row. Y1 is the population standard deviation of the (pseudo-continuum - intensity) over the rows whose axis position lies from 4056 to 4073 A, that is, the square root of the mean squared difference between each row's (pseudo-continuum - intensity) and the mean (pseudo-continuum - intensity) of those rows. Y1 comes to 1.3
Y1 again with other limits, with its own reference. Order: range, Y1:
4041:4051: 1.9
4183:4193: 1.1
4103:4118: 3.4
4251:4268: 4.2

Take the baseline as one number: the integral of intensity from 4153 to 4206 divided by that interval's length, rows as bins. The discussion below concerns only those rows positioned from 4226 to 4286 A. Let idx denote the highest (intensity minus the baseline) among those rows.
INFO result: 14.0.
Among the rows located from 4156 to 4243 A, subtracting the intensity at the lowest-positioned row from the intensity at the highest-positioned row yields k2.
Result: 18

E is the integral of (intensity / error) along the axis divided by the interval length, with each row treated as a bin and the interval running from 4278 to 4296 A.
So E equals 25.9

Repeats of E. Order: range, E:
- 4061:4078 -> 19.9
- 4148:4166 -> 22.8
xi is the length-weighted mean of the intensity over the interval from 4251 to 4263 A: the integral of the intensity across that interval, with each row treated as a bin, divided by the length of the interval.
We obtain 77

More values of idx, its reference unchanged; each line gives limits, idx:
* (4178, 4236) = 10.9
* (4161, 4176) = 5.8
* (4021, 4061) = 12.1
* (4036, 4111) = 19.1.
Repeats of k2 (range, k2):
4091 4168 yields -11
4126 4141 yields -2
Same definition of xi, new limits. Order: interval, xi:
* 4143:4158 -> 69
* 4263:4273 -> 78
